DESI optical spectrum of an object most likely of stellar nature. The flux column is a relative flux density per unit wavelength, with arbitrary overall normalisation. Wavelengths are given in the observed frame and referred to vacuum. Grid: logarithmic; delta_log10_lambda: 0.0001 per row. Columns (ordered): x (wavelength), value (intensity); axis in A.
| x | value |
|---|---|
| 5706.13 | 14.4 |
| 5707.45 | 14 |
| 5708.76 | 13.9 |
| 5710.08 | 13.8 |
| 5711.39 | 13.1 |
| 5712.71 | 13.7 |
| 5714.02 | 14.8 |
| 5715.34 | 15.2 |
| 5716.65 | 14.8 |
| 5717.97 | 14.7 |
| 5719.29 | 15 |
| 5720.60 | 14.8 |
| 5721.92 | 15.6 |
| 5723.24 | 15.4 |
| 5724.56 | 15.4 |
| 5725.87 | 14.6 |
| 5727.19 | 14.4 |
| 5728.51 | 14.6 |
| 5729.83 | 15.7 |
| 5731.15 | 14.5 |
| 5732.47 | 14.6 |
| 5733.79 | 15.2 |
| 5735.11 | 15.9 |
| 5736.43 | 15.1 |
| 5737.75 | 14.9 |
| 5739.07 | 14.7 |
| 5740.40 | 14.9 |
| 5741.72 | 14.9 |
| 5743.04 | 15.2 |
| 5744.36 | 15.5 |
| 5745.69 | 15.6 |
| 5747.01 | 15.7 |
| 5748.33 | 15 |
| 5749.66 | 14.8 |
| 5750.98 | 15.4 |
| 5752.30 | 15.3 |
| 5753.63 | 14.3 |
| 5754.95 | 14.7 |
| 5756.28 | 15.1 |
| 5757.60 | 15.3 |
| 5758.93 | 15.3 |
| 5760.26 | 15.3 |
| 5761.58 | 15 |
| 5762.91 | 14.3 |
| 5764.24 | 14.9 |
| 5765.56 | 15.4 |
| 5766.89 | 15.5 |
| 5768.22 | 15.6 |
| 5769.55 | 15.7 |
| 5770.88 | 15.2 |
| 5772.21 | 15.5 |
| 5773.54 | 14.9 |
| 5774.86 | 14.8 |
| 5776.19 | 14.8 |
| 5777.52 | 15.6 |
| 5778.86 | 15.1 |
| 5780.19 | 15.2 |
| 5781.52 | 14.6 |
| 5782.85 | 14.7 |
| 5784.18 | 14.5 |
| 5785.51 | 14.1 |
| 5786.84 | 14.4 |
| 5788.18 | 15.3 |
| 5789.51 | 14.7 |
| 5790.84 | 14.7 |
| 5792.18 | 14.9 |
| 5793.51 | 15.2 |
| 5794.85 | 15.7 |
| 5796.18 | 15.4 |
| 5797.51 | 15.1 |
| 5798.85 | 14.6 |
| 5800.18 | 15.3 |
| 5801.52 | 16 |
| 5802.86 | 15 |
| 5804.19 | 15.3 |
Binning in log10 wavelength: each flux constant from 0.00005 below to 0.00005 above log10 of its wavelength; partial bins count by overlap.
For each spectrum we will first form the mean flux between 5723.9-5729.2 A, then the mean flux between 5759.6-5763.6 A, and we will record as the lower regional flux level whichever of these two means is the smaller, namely 14.8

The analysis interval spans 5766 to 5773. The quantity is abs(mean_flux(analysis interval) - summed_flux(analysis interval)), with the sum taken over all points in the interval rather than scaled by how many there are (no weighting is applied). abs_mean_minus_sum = 62.0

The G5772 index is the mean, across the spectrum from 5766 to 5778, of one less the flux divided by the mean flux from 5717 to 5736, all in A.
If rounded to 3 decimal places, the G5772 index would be -0.017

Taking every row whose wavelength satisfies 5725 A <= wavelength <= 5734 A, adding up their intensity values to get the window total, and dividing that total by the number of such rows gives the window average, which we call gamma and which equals 14.8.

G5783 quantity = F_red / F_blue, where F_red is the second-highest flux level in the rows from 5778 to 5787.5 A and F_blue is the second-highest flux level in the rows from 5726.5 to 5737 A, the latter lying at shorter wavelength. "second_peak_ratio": 0.96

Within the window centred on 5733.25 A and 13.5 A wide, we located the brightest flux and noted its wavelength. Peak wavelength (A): 5735.11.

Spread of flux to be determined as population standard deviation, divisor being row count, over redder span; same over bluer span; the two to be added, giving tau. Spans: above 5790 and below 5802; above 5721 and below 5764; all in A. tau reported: 0.86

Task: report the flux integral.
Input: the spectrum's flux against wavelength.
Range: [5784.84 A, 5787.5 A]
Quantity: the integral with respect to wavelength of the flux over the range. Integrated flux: 38.0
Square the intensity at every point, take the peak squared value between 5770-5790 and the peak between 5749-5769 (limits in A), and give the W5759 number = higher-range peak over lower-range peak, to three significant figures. 1.00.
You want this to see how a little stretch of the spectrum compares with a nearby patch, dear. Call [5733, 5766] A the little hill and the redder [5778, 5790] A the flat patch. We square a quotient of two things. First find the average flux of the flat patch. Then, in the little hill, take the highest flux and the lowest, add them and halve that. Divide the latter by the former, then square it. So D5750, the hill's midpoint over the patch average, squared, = 1.05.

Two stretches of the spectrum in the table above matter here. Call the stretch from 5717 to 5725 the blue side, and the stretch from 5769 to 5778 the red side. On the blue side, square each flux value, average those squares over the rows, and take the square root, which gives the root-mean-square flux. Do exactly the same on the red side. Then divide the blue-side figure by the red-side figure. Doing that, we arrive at 1.00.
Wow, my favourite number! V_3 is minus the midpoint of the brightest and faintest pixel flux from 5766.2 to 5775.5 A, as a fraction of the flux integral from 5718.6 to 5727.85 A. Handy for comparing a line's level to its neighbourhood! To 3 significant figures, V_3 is -0.110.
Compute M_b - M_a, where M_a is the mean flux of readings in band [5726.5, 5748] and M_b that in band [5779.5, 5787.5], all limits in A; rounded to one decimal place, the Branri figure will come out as -0.5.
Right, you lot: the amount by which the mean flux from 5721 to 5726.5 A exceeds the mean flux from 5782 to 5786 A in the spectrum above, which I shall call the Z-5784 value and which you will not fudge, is 0.8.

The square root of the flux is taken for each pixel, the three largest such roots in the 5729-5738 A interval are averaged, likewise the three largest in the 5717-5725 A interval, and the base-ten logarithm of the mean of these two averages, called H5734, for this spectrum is 0.596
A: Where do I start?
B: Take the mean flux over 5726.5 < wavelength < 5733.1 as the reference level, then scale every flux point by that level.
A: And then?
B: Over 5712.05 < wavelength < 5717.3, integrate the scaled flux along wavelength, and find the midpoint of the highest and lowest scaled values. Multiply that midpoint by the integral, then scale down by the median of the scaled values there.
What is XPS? 5.09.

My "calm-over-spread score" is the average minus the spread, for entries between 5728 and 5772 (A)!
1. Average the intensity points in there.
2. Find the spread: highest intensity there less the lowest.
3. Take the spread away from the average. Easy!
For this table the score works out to 13.5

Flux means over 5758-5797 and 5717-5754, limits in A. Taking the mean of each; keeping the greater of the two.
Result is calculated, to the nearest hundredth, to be 15.06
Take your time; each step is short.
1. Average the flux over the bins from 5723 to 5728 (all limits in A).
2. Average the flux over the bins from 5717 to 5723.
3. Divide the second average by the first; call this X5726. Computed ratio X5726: 1.01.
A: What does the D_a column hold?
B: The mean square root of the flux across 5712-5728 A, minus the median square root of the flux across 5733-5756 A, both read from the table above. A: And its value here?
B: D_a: -0.03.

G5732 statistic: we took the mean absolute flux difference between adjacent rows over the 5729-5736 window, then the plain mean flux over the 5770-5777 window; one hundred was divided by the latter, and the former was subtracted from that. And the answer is 6.0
